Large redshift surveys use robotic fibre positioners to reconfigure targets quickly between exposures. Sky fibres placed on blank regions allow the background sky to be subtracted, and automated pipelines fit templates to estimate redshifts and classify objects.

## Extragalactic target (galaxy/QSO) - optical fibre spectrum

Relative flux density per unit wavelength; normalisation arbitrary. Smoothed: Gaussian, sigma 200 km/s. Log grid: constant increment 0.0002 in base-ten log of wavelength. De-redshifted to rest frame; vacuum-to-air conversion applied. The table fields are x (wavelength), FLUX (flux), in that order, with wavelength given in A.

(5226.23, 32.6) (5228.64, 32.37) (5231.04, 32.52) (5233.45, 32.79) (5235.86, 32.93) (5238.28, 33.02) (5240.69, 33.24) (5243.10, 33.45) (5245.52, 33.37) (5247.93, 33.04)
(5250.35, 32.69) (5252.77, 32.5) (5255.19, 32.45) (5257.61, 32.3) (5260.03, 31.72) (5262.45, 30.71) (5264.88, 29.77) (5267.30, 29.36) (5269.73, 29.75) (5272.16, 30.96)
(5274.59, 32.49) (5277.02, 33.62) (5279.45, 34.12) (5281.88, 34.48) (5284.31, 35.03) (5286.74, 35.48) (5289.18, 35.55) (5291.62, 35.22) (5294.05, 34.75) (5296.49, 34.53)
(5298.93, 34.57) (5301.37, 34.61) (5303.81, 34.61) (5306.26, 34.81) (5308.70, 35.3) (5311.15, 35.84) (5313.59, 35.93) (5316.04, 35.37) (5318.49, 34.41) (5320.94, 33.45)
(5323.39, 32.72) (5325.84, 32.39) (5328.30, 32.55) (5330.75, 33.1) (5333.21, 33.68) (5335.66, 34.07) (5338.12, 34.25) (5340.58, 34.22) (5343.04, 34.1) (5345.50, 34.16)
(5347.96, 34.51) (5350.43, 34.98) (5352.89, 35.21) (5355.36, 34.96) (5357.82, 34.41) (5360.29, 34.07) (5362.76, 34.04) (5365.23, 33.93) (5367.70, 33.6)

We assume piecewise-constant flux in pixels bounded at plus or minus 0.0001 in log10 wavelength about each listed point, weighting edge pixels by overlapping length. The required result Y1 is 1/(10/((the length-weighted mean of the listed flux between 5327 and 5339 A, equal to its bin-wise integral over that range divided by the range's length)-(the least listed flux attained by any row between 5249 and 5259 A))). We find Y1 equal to 0.12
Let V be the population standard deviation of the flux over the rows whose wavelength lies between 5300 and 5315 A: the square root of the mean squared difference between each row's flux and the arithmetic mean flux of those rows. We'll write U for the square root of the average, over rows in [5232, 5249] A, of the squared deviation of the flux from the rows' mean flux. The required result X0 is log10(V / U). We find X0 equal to 0.4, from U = 0.2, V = 0.5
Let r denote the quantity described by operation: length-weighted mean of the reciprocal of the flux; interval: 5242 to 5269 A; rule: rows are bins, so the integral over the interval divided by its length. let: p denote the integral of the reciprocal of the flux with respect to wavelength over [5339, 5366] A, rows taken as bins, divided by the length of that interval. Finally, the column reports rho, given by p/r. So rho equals 0.93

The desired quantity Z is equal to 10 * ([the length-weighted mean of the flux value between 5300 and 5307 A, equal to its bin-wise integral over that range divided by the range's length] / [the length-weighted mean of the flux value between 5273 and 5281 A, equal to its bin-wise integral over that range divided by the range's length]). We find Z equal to 10.4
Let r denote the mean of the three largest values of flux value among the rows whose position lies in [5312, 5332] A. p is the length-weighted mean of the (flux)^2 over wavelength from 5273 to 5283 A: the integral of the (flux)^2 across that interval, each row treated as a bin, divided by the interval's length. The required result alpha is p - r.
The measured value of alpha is 1092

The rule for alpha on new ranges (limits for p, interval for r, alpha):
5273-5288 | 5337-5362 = 1131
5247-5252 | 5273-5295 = 1041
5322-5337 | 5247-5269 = 1063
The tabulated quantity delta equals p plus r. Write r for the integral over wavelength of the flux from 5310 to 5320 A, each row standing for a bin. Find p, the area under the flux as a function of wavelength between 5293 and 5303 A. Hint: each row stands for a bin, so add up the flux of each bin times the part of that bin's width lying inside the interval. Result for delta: 700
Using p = 346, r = 353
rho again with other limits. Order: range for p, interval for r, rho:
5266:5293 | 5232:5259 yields 0.99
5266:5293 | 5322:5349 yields 1.01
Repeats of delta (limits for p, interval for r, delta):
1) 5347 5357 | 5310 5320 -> 702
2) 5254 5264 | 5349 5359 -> 666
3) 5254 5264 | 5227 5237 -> 644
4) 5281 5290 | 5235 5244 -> 615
